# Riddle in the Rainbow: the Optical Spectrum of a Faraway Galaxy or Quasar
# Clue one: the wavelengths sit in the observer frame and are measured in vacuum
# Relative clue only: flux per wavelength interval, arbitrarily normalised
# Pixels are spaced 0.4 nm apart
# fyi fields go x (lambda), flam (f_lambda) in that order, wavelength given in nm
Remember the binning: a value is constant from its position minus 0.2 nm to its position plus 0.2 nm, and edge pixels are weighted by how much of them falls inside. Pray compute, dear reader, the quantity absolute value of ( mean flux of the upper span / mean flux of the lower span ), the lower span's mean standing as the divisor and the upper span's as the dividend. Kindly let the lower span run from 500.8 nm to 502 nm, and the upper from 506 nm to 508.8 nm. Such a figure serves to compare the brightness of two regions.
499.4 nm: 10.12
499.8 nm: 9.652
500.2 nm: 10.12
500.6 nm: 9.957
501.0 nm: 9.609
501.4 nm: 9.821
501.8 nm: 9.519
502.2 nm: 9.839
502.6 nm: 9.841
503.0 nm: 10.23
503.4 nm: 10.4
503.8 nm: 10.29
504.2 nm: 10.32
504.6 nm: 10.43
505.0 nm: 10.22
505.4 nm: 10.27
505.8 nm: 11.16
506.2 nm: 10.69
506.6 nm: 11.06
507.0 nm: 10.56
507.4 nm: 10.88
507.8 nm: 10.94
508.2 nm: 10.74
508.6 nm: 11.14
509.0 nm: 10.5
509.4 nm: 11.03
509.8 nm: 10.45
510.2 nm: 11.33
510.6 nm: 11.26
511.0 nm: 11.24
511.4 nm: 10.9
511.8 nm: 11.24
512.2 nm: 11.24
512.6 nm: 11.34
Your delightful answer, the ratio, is 1.13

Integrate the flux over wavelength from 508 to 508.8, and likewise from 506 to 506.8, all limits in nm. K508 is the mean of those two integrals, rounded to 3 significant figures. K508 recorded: 8.73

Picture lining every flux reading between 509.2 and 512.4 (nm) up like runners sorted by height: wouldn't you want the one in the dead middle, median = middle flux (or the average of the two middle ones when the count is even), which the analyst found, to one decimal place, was 11.2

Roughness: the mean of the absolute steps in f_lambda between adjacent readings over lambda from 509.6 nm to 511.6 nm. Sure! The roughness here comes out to 0.33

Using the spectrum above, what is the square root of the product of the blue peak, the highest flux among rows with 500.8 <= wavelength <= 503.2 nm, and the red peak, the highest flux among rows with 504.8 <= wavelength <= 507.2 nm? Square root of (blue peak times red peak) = 10.68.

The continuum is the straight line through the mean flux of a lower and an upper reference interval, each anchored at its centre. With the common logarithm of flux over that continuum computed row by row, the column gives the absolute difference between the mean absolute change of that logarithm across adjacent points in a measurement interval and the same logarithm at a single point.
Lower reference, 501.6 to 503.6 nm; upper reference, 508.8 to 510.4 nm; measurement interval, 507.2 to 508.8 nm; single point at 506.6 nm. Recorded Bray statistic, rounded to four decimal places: 0.0162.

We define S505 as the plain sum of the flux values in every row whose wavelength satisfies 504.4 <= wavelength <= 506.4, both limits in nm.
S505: 52.8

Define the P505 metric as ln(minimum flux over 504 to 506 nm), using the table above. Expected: 2.32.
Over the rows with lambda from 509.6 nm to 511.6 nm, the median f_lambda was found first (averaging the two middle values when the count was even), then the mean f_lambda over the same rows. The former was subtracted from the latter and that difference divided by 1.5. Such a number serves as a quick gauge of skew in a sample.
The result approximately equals -0.14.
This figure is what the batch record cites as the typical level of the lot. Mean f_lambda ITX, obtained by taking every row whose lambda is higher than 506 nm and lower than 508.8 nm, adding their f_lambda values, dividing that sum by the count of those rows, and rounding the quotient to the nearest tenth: 10.9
